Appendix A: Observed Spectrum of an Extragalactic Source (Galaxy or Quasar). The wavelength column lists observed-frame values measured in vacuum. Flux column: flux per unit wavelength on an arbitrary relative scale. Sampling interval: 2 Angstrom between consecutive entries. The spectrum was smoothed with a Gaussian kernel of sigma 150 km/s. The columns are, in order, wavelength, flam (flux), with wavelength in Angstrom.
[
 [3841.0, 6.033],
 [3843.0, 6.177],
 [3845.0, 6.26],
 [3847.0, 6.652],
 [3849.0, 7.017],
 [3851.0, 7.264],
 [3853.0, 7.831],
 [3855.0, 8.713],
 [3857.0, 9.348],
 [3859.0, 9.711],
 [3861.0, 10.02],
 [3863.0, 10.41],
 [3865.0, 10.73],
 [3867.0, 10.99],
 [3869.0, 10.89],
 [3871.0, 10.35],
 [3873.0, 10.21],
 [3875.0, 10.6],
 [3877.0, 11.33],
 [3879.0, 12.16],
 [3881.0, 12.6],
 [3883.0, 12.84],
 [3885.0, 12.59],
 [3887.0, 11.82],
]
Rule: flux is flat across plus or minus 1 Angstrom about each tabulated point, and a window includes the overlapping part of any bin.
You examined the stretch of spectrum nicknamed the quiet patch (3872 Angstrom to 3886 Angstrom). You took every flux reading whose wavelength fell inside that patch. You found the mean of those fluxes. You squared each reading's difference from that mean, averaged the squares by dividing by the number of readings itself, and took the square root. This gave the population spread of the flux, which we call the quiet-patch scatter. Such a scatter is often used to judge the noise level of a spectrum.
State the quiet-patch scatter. 1.0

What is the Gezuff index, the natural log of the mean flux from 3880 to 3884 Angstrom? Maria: 2.54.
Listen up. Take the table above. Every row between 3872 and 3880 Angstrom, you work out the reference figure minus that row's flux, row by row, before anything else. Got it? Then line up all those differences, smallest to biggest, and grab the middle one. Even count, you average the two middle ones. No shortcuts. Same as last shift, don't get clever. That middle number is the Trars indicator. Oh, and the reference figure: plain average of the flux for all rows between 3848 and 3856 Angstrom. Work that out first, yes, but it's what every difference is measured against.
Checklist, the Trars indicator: -3.3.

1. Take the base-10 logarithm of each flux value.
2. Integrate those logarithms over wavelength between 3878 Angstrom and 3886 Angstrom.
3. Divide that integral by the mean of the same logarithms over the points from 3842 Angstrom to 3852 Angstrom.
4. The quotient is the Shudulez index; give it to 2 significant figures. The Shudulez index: 11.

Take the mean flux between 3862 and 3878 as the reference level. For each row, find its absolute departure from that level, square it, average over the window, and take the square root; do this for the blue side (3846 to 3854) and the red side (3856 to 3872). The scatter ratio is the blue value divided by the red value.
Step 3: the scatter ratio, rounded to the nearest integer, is 5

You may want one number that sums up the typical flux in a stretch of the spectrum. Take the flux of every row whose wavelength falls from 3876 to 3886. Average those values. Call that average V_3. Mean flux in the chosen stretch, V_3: 12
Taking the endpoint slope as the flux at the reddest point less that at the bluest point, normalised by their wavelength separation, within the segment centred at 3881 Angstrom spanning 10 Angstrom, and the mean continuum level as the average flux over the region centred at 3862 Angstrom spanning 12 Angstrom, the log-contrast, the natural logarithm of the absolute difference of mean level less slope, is 2.31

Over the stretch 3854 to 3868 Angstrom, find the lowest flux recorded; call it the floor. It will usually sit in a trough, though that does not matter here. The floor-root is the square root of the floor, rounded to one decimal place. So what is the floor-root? 3.0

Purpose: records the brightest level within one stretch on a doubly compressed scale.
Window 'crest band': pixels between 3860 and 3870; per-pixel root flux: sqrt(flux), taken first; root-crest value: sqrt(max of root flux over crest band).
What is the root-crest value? 1.82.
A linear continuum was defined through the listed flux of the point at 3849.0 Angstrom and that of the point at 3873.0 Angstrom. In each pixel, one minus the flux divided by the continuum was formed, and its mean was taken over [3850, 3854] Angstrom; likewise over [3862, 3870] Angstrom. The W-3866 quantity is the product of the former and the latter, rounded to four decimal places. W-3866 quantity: 0.0028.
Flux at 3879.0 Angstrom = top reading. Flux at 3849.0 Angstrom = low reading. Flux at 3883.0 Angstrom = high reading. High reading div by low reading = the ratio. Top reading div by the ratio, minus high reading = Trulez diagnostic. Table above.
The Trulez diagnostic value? -6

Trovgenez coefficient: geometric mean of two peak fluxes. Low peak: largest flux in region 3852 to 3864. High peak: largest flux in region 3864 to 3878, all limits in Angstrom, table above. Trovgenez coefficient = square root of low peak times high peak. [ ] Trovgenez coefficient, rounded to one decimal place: 10.9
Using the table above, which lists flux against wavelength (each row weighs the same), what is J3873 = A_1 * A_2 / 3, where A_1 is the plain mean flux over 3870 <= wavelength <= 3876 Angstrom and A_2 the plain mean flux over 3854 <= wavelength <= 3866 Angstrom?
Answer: 34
